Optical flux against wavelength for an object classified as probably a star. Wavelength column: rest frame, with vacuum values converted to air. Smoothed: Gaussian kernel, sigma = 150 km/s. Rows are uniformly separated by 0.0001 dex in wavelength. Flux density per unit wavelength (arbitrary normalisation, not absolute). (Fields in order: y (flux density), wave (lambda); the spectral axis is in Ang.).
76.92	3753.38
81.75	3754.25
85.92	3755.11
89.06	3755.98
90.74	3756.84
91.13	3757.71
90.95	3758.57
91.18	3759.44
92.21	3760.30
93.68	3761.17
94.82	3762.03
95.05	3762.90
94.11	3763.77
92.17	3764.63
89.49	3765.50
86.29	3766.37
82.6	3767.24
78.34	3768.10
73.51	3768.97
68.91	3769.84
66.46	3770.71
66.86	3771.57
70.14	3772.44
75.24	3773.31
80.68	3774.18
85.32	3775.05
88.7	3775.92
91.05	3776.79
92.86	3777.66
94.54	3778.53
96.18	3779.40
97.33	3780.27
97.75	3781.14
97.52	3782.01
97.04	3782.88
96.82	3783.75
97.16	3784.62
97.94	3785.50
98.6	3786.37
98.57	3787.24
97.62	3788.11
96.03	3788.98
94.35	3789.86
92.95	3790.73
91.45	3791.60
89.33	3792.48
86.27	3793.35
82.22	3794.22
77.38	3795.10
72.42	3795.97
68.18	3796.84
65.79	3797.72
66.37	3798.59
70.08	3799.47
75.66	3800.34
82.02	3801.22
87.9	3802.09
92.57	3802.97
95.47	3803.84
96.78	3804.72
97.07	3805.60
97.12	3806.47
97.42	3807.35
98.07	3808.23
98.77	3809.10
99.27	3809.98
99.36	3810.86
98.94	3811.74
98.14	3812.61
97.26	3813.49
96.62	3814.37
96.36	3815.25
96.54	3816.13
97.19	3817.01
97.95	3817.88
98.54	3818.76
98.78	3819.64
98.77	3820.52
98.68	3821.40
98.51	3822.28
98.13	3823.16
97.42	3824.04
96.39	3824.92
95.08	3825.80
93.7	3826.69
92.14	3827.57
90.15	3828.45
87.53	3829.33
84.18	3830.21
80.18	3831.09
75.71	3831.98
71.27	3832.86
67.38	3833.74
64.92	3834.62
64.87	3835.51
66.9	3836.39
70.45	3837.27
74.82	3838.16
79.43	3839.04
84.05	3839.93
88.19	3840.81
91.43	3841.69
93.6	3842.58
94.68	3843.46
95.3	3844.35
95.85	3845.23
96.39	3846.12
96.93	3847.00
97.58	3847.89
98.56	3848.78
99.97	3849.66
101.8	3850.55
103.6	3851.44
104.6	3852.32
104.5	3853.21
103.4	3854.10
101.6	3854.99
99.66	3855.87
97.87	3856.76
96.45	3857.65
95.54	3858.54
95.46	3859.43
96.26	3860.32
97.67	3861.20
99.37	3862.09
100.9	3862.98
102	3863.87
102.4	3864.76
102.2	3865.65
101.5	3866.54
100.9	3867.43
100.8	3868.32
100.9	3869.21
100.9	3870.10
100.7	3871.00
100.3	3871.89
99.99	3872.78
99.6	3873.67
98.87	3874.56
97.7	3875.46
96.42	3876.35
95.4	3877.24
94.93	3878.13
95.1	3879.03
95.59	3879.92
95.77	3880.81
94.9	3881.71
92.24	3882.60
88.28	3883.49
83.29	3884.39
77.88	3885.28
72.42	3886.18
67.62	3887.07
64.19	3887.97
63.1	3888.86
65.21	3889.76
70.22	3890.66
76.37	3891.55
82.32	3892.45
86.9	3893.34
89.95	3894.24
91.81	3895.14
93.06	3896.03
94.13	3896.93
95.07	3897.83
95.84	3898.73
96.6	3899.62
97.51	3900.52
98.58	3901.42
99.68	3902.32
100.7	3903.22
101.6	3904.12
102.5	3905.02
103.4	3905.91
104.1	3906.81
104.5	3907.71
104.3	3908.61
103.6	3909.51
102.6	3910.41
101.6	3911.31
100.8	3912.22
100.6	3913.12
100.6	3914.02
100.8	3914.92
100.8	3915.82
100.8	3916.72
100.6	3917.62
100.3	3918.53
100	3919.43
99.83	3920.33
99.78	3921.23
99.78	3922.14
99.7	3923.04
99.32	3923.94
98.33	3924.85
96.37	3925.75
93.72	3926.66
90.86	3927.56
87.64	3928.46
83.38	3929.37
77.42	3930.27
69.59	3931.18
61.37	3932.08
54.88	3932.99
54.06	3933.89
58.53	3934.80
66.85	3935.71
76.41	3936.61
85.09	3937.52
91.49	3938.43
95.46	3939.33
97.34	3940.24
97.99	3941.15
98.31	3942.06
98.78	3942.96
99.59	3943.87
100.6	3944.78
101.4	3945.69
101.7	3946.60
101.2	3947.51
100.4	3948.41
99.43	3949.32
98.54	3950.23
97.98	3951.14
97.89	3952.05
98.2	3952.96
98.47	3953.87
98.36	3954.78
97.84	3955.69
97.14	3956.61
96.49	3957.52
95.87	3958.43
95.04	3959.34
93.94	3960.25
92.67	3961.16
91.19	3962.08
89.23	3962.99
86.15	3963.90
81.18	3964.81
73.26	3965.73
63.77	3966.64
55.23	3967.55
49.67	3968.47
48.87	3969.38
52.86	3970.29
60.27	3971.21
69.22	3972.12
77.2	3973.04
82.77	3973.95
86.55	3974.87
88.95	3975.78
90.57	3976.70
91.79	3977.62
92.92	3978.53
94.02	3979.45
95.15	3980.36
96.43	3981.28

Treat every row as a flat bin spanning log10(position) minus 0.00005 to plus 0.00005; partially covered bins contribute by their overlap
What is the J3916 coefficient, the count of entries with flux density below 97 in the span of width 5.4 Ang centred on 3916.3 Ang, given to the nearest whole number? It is 0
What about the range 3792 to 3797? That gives 6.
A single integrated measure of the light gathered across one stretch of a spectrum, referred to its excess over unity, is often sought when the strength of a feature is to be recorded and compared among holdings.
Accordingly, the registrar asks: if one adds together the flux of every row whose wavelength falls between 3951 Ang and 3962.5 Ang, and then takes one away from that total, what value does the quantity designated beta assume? 1250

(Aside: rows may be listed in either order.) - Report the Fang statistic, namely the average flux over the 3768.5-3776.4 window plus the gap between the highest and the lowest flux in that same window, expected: 97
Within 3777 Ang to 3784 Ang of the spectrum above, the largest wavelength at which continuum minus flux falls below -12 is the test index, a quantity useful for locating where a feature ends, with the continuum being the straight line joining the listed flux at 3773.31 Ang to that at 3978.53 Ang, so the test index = 3783.75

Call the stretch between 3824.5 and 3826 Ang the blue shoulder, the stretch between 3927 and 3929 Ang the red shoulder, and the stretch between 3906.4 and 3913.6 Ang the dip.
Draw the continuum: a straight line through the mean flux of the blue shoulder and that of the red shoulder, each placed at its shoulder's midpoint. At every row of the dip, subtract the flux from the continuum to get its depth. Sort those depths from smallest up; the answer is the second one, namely -14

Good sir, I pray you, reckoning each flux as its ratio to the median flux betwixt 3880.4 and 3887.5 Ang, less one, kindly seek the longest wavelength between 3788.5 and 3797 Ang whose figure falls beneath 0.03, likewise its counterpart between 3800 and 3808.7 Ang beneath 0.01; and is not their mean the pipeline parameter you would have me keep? 3799.0 Ang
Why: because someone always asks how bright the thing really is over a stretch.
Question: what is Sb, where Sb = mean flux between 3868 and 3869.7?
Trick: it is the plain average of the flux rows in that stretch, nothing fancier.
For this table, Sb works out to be 101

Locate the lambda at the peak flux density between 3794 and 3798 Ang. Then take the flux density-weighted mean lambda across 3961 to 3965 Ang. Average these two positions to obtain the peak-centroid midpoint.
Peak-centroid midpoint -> 3878.6 Ang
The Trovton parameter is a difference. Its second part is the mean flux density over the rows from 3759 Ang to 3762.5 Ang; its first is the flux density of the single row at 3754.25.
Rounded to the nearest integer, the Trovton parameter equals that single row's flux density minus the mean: -11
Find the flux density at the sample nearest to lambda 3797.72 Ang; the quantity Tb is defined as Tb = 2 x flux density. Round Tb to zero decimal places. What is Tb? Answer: 132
